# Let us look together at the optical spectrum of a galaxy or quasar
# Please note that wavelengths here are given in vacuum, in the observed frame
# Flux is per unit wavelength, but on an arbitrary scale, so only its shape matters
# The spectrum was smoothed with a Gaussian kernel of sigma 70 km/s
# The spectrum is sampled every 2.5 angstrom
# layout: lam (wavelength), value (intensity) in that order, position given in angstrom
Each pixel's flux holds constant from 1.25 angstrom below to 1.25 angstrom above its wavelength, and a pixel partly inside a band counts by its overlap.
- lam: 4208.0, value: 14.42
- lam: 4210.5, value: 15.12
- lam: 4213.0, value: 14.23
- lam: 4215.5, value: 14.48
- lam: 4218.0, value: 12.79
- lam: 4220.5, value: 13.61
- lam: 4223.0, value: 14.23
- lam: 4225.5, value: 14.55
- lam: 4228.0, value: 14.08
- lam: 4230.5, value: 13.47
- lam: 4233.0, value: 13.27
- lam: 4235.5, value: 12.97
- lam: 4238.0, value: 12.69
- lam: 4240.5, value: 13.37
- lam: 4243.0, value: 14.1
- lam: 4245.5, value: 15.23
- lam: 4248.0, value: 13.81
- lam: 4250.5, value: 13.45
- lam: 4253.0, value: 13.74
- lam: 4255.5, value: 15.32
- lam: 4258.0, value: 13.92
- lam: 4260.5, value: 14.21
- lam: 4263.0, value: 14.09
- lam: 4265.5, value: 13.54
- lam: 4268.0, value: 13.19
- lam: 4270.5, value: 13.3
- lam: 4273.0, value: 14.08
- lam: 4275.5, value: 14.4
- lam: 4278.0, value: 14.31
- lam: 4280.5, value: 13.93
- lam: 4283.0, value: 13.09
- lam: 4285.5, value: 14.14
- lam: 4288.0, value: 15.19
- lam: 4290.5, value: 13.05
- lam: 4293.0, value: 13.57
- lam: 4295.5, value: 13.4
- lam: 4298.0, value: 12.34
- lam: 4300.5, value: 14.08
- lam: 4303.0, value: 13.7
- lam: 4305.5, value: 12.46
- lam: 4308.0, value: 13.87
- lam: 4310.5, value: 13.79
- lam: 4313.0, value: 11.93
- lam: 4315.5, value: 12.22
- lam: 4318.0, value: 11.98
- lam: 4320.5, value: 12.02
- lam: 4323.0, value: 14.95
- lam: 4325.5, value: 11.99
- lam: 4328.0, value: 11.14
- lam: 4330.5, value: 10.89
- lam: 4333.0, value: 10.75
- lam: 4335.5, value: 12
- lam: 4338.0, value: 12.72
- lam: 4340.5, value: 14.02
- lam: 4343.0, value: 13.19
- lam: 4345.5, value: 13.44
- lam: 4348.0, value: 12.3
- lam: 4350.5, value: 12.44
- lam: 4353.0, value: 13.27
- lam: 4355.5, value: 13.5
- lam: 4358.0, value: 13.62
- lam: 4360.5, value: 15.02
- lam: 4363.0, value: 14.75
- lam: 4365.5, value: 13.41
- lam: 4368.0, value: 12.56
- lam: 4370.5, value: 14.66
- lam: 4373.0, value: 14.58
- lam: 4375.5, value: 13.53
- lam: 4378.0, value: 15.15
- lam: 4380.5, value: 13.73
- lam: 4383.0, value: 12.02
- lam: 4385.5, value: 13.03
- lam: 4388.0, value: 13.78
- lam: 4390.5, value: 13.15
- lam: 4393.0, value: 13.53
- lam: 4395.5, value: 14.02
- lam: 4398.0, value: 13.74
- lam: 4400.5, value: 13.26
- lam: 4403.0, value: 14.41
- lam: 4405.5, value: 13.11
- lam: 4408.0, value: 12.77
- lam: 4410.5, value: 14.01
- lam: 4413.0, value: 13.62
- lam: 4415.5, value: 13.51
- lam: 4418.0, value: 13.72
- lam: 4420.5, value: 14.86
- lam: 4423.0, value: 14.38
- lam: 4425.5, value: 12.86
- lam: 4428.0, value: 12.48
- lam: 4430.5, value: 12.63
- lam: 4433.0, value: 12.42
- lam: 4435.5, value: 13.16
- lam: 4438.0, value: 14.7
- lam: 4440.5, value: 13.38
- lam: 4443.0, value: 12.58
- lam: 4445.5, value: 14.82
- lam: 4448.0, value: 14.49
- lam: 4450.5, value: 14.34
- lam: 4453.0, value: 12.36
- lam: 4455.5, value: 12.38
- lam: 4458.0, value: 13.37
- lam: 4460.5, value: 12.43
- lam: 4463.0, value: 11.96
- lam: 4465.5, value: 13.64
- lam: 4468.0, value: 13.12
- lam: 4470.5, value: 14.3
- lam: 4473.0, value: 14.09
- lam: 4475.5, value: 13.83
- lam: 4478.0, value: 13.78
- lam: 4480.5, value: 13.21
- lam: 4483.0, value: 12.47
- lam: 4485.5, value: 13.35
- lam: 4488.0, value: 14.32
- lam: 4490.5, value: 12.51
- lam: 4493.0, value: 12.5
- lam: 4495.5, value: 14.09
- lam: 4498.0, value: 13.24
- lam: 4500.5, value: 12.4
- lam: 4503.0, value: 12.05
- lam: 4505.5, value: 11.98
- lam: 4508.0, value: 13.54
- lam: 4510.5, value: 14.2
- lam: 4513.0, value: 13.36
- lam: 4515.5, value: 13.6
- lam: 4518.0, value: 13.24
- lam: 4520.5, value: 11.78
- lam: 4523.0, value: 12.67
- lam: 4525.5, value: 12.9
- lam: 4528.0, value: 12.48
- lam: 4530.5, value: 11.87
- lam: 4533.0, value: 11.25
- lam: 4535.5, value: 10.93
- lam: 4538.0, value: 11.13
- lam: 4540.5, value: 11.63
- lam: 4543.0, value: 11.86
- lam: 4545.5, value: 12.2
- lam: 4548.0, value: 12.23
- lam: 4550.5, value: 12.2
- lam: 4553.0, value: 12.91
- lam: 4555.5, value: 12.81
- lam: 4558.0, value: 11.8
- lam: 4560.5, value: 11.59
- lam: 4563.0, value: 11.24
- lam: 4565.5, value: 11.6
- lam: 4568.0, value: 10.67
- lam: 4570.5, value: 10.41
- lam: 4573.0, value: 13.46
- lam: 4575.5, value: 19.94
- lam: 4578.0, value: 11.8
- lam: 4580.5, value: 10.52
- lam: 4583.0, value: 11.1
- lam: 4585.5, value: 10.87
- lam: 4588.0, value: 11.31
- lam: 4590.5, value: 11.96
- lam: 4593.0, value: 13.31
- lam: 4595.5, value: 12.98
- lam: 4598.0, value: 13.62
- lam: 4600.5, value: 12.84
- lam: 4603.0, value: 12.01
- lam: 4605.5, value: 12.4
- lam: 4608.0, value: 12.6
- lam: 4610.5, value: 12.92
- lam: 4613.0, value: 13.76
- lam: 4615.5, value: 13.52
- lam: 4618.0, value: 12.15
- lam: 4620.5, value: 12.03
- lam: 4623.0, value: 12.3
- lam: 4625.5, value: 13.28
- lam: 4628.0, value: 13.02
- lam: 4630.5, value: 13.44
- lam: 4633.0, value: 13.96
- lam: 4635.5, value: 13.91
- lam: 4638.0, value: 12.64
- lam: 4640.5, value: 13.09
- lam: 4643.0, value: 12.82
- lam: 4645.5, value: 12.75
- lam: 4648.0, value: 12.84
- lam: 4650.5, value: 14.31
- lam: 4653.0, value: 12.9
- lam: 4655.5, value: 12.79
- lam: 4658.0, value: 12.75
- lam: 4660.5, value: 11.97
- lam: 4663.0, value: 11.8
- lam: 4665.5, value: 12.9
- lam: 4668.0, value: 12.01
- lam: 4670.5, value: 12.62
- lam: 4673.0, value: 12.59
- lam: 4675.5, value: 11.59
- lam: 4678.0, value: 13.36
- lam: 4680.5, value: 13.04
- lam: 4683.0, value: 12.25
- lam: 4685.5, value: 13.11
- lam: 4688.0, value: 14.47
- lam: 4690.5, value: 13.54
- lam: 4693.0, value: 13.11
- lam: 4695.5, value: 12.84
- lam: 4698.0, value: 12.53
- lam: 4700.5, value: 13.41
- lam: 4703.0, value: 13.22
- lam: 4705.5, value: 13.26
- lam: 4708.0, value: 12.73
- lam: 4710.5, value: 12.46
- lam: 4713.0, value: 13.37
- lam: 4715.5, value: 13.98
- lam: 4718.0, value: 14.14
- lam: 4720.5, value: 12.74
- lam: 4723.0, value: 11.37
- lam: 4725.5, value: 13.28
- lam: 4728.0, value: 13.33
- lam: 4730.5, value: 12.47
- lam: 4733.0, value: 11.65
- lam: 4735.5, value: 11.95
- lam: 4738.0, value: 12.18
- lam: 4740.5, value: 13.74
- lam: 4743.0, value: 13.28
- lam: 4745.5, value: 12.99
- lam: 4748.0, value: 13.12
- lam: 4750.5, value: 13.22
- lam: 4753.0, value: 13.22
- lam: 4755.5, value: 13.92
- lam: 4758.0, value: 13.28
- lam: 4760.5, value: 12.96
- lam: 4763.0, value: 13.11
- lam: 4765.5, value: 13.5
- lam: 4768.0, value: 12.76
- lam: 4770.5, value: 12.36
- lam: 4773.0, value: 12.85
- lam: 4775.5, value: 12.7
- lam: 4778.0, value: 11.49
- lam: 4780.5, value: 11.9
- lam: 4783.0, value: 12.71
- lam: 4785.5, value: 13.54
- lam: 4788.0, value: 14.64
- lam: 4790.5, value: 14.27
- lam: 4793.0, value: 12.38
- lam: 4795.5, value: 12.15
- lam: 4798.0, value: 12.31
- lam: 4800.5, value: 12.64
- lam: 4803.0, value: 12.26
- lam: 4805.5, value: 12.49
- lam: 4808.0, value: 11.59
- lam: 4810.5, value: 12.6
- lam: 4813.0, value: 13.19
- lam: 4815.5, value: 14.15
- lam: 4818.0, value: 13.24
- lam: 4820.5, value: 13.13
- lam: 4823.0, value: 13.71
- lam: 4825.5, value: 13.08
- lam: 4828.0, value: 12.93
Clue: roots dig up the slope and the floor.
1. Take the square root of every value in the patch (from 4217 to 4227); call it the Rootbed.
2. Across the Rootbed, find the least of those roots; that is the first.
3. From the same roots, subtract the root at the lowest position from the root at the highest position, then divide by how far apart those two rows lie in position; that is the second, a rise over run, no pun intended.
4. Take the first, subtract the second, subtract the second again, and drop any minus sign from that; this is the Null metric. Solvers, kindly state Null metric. 3.51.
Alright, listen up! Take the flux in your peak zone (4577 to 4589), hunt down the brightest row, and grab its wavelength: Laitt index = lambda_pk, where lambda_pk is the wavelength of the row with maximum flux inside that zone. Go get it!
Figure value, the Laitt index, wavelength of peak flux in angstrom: 4578.0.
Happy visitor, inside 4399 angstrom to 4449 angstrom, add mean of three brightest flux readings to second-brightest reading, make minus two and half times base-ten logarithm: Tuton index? -3.68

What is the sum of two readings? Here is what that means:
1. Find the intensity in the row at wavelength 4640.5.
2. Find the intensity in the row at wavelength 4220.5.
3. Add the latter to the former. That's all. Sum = 26.7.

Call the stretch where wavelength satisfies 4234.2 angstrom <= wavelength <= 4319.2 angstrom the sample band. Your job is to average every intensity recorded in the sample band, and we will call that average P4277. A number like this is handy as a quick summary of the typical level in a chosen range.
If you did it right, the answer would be 13.6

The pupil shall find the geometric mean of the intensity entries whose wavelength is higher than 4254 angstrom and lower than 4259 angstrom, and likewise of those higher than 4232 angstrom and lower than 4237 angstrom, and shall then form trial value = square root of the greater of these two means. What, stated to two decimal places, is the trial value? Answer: 3.82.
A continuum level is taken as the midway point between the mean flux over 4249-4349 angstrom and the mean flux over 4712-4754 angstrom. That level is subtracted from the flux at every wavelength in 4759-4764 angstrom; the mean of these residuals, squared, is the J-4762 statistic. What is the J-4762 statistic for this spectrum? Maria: 0.00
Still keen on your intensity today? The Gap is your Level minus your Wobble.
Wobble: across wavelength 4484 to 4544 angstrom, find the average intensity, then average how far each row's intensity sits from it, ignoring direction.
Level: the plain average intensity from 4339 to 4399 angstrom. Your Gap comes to 12.8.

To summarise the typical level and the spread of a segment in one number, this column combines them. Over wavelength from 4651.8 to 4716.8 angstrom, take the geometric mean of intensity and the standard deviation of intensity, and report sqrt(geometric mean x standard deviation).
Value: 2.9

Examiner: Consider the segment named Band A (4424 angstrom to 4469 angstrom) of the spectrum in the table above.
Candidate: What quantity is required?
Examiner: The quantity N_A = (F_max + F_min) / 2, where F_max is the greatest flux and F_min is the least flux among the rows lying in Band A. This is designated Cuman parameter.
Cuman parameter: 13.4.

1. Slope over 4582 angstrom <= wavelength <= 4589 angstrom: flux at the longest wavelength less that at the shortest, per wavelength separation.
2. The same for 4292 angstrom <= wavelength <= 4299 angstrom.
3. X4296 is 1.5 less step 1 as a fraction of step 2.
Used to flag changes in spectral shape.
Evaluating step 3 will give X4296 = 1.67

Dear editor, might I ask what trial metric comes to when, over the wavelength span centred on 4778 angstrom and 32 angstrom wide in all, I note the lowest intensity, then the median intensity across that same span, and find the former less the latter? -1.27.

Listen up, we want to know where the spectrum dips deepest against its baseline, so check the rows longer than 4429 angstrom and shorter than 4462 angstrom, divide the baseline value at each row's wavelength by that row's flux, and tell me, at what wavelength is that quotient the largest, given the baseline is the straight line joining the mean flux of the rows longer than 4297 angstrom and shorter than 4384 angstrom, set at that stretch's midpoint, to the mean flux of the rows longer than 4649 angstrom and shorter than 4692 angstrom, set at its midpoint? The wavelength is 4453.0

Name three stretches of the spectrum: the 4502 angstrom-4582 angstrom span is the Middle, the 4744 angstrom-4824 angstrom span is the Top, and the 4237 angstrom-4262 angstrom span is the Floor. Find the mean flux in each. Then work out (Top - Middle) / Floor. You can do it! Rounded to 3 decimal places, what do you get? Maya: 0.041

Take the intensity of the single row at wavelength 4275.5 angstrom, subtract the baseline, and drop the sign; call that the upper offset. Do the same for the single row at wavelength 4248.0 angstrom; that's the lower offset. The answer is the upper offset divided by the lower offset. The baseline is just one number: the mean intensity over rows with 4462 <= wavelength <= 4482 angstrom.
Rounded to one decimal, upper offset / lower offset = 2.9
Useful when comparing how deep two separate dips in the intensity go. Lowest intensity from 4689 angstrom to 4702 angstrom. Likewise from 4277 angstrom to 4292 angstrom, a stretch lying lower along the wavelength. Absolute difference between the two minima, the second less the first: 0.52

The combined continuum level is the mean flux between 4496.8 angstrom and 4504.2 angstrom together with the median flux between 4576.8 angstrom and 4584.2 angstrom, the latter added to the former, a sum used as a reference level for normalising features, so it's 23.7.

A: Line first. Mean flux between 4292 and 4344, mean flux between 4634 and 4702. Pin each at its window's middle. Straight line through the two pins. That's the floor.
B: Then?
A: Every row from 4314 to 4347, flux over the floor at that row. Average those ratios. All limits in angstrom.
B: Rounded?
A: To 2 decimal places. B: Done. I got 0.98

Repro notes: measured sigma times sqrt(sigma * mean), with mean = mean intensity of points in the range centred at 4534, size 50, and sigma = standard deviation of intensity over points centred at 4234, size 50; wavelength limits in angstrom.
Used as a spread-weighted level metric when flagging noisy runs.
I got 2.3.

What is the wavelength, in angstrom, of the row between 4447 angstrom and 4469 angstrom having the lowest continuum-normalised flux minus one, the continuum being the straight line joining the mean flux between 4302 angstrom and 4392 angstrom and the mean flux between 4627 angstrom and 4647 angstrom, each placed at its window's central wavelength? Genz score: 4463.0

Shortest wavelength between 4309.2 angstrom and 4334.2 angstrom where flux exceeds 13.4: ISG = 4310.5 angstrom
